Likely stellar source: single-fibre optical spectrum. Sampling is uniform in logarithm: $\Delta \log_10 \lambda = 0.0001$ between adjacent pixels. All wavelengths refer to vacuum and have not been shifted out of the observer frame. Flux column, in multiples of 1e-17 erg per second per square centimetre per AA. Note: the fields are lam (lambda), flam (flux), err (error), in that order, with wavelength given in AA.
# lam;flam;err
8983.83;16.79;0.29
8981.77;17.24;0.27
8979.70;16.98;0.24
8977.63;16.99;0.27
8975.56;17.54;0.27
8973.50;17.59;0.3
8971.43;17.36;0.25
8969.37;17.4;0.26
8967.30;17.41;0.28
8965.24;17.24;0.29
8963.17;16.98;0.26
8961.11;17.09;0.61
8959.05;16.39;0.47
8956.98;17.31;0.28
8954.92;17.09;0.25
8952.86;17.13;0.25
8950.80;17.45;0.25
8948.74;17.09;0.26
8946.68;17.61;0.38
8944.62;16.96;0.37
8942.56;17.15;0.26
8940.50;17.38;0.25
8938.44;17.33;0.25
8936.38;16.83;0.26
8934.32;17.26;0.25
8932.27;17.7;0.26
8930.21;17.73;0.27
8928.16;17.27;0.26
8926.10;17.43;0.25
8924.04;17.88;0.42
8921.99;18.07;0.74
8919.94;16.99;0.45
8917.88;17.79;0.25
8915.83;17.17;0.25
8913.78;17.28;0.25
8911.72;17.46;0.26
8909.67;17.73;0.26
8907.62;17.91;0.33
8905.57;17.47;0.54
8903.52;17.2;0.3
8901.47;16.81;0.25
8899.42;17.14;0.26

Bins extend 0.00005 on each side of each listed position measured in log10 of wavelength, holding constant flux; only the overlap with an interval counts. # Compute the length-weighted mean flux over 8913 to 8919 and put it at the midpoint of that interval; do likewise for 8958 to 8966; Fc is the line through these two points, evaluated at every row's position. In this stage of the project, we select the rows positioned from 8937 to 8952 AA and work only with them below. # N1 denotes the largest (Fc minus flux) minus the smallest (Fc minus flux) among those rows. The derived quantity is 0.7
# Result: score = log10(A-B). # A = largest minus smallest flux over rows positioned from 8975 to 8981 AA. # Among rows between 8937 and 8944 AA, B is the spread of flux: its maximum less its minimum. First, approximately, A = 0.56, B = 0.23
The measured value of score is -0.48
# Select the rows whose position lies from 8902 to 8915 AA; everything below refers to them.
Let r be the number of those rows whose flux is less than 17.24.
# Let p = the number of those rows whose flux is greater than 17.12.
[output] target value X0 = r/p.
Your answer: 0.2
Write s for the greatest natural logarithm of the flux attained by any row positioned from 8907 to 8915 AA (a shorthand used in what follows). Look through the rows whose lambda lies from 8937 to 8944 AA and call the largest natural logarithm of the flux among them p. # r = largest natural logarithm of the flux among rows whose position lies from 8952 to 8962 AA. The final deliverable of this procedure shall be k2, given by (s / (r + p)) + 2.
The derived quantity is 2.51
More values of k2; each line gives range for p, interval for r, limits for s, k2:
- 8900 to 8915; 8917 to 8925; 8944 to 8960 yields 2.50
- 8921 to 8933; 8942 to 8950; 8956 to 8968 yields 2.50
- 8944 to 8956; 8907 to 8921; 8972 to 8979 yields 2.50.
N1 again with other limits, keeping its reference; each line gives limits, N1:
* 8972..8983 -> 0.6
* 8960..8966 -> 0.3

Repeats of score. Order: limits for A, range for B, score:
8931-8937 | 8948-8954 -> -0.29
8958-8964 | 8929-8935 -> -0.64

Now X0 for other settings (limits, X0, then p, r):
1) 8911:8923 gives 0.4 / 5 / 2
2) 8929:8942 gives 0.2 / 5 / 1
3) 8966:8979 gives 0.2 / 5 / 1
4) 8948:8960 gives 1.3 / 3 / 4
